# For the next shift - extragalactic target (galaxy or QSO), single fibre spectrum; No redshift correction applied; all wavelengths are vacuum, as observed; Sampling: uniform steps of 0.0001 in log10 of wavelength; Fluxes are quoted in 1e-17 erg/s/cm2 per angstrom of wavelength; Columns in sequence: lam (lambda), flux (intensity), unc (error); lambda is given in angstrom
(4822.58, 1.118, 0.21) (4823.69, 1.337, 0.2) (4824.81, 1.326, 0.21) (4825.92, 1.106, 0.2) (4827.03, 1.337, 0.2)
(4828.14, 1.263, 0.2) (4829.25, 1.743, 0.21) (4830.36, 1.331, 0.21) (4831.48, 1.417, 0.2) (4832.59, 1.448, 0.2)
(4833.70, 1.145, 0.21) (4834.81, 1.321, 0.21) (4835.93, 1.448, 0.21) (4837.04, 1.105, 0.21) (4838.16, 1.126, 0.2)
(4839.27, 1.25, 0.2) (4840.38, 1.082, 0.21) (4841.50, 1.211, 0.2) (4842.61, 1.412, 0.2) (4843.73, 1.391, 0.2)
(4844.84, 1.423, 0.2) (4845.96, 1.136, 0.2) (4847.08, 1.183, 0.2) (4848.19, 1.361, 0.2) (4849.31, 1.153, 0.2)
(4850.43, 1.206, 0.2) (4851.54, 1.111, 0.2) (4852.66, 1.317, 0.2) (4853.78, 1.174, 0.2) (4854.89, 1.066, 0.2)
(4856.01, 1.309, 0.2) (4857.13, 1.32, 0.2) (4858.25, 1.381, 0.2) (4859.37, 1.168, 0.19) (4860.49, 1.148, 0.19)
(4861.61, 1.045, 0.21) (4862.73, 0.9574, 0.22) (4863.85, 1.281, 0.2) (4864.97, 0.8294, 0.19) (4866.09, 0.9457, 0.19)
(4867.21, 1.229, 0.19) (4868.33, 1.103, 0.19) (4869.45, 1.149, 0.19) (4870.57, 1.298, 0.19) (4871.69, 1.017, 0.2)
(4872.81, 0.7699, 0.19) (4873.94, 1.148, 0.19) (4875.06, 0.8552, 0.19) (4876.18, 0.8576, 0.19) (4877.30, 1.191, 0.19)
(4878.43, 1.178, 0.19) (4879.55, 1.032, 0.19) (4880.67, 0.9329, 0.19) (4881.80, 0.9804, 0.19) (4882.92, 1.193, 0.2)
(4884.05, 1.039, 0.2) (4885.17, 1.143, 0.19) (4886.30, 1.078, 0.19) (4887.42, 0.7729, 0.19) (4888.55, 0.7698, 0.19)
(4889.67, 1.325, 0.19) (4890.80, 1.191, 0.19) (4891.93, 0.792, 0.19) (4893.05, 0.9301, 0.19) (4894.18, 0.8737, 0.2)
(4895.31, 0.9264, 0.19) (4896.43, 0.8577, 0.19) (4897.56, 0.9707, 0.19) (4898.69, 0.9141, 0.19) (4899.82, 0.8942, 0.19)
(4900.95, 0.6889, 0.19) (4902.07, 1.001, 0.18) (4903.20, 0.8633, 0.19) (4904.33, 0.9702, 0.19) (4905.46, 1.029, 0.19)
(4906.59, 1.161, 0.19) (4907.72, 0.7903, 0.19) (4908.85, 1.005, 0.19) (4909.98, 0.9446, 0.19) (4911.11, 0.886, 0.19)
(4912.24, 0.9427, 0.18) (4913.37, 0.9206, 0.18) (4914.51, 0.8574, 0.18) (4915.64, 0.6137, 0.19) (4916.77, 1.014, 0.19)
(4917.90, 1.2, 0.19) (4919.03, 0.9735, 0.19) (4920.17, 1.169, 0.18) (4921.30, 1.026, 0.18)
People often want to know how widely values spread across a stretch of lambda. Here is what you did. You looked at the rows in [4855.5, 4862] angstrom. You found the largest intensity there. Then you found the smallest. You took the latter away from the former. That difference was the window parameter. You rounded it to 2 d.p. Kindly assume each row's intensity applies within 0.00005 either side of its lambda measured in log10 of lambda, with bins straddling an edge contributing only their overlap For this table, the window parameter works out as 0.34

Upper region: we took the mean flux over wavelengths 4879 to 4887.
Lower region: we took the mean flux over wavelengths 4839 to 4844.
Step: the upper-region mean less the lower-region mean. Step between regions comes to -0.21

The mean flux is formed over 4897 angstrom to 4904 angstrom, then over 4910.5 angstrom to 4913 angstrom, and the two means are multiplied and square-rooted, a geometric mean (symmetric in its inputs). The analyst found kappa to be 0.90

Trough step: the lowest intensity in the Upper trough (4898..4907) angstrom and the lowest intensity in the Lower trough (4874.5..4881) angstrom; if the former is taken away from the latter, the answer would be 0.17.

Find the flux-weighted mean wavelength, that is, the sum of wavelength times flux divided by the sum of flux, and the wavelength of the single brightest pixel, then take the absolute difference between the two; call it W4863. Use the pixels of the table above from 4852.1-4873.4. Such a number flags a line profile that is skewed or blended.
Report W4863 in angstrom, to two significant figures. 4.1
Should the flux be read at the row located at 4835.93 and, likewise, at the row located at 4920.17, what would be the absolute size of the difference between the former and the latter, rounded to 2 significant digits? 0.28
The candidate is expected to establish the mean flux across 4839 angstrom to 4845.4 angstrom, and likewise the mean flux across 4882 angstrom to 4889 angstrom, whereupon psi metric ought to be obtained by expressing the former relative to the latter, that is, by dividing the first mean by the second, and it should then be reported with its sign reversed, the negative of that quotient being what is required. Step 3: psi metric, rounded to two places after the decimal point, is -1.30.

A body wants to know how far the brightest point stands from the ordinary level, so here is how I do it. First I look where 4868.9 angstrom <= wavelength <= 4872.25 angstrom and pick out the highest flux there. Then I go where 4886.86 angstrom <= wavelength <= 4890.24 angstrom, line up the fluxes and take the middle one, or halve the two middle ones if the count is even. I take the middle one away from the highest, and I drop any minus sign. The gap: 0.53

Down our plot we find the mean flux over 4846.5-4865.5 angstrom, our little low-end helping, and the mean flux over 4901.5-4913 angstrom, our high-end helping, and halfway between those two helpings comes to 1.07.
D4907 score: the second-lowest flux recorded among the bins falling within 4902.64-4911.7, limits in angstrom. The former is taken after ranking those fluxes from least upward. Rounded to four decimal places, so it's 0.8633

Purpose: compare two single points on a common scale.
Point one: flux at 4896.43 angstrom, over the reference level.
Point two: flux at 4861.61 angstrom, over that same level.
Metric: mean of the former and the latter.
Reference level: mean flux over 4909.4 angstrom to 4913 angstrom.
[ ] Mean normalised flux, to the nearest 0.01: 1.03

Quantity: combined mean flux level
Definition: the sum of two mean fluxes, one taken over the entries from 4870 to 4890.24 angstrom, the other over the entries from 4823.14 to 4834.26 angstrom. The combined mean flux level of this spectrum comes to 2.38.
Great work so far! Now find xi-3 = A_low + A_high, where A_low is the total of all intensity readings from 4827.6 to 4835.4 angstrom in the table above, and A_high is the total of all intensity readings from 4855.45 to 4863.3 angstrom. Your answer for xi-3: 18.0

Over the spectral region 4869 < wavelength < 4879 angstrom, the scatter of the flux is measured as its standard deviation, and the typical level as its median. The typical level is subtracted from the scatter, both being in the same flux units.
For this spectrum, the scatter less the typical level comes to -1.0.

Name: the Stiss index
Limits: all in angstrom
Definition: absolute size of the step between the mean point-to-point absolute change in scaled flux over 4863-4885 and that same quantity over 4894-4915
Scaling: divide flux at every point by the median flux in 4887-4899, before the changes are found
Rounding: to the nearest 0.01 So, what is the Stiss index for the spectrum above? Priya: 0.08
